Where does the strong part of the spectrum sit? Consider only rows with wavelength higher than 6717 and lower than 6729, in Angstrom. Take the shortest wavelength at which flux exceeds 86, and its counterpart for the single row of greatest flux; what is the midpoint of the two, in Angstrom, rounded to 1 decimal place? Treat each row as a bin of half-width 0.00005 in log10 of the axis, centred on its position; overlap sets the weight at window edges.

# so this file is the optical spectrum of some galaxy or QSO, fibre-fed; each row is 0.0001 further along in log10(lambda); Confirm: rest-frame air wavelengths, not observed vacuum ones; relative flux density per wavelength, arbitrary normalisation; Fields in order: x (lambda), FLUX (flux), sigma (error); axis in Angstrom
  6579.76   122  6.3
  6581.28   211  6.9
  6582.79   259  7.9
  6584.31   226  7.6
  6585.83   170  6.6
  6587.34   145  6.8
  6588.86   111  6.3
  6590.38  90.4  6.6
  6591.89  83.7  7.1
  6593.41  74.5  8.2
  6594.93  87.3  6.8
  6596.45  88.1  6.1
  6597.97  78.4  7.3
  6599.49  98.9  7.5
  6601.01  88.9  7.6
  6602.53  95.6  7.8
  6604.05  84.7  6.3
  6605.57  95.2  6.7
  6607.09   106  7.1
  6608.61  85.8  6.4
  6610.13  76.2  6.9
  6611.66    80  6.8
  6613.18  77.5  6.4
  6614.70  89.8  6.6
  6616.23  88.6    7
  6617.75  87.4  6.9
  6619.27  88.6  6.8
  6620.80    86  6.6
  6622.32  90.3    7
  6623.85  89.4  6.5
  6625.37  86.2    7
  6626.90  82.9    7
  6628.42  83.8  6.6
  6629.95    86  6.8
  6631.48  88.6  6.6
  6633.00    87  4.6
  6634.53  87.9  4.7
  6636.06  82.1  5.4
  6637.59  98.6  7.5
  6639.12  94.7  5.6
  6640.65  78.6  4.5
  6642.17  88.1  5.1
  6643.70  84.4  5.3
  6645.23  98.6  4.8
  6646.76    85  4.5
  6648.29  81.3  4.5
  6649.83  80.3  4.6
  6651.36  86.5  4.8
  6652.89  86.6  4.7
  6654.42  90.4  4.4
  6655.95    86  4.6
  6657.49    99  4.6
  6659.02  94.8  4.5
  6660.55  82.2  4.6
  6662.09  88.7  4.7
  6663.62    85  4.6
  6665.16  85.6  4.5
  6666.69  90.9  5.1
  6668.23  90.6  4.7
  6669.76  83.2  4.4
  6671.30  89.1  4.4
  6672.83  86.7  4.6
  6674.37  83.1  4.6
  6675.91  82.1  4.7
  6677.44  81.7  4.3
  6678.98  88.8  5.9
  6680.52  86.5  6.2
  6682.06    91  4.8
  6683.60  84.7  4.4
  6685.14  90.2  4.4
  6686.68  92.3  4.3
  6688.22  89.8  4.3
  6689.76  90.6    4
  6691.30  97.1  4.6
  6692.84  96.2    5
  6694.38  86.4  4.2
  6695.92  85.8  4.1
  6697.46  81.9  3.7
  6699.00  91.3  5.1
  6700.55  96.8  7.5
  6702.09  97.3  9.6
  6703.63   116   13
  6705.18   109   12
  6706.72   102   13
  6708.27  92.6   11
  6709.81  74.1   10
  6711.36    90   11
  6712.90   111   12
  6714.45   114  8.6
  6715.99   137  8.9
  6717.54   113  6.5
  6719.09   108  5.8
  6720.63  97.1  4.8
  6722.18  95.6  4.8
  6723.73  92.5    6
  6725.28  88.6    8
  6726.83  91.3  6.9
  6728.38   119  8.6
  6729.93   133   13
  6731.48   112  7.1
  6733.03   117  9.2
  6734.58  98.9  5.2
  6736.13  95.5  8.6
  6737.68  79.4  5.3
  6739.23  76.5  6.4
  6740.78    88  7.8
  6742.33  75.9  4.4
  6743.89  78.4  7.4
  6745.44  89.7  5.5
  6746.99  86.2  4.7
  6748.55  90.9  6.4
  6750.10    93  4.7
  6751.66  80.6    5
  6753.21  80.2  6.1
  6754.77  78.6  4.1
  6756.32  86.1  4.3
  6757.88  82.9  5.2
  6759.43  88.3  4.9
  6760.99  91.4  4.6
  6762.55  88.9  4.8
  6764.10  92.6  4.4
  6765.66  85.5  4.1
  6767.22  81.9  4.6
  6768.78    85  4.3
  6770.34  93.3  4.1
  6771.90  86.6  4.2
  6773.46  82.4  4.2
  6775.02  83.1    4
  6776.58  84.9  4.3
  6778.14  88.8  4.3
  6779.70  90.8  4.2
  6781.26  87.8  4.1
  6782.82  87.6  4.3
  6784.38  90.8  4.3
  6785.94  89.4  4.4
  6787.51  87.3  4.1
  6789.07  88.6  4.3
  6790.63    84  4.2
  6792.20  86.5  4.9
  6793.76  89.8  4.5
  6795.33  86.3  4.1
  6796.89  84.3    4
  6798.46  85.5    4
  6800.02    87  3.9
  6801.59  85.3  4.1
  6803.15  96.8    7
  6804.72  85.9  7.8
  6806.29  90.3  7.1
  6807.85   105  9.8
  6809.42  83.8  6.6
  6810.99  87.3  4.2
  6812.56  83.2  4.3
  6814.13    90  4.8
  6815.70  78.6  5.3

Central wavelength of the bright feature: 6723.0 Angstrom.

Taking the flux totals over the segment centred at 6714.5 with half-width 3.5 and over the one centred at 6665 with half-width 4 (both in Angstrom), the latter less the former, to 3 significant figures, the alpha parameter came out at -124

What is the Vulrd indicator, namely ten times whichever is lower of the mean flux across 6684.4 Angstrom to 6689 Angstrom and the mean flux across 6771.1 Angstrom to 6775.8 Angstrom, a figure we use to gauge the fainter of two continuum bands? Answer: 840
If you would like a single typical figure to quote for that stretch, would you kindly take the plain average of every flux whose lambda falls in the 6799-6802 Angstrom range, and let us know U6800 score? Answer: 86.2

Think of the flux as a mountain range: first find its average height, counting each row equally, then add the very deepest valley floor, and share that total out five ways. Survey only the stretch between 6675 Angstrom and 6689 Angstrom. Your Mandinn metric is 33.8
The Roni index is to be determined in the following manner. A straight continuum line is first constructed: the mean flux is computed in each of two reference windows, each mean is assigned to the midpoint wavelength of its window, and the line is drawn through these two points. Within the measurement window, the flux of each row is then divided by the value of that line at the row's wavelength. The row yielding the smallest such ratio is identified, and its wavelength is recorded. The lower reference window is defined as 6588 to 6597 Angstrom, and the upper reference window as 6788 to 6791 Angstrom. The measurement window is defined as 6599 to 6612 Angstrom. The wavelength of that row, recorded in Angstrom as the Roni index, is 6610.13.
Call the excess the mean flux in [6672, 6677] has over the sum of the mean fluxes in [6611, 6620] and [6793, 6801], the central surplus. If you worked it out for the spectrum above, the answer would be -87.9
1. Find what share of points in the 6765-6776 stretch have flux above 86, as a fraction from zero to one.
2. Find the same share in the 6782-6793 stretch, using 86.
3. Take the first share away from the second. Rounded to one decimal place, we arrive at 0.6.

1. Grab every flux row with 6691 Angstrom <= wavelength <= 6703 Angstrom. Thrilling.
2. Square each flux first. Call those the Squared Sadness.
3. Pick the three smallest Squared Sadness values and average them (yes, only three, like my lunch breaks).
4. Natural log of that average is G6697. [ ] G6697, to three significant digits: 8.88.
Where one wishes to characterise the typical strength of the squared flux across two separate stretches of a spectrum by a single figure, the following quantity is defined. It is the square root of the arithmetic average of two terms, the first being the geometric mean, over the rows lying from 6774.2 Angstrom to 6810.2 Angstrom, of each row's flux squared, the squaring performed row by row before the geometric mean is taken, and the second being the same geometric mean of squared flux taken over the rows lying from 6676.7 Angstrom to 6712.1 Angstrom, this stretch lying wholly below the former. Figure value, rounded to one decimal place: 89.8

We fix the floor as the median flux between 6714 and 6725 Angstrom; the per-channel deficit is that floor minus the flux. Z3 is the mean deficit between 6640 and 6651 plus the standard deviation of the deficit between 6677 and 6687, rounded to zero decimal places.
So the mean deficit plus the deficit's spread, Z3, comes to 26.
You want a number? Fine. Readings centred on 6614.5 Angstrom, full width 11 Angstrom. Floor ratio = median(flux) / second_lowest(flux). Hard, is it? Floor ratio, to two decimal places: 1.13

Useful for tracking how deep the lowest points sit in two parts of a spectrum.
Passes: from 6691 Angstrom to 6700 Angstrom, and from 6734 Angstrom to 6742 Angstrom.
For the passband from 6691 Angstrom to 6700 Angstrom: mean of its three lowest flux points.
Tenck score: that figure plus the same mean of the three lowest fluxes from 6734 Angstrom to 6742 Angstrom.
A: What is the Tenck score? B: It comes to 166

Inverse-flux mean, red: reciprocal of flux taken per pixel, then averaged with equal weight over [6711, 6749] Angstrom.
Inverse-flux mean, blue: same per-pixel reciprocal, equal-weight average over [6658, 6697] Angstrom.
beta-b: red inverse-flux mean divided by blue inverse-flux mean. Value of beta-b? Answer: 0.91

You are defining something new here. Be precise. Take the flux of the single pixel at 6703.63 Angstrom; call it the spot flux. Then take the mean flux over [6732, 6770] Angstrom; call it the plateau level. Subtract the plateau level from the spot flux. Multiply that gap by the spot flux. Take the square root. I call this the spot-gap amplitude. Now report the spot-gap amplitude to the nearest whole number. 58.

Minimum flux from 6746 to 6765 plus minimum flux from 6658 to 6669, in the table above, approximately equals 161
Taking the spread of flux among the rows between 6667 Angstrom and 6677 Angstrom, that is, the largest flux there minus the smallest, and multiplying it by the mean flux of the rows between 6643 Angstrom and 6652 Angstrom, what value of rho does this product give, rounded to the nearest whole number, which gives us 731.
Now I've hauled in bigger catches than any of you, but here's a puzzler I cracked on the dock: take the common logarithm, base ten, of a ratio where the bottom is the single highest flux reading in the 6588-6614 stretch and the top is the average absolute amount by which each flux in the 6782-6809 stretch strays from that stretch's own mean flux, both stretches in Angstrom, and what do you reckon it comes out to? -1.51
